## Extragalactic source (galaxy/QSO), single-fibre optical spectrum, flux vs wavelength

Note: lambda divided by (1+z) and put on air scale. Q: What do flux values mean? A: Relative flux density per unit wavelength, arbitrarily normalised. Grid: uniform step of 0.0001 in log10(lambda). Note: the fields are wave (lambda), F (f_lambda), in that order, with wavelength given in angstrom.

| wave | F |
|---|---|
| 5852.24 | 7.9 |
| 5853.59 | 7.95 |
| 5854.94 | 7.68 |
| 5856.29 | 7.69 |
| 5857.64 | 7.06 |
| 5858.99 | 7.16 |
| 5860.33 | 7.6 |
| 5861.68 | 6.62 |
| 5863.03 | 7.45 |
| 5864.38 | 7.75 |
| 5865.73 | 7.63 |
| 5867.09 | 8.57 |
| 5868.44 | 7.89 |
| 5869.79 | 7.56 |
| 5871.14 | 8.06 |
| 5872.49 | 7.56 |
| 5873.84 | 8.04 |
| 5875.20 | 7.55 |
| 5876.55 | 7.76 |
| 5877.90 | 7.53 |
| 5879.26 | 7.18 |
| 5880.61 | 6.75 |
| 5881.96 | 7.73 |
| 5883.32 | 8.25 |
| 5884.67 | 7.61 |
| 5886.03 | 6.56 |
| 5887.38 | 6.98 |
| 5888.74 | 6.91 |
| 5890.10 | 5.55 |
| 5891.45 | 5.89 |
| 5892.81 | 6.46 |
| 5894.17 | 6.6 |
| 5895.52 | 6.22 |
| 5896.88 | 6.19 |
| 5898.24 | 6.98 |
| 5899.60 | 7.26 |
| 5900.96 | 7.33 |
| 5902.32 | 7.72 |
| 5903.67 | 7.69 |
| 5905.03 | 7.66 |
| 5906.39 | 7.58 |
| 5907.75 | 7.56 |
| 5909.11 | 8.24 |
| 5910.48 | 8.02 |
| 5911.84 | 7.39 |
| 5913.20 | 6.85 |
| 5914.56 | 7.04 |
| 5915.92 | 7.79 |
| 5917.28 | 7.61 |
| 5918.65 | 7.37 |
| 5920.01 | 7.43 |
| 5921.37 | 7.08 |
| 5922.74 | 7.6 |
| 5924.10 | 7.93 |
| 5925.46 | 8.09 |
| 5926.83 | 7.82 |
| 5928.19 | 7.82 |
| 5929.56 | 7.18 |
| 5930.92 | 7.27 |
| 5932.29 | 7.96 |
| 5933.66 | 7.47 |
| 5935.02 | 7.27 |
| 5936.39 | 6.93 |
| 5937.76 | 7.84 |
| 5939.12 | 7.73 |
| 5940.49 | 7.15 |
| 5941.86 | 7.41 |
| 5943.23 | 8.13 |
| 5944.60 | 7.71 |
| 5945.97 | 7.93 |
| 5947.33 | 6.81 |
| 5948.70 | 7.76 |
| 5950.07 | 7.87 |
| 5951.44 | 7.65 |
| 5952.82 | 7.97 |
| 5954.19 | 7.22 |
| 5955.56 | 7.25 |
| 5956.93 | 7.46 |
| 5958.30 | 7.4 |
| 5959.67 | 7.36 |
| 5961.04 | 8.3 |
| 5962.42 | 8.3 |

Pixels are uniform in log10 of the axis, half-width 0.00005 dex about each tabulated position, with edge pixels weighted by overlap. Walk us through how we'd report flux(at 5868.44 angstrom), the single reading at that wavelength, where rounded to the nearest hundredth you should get 7.89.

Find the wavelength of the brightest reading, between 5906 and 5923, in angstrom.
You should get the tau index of 5909.11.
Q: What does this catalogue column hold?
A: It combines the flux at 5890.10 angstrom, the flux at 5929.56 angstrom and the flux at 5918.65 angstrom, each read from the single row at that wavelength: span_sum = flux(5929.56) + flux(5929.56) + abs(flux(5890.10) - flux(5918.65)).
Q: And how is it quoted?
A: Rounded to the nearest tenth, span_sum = 16.2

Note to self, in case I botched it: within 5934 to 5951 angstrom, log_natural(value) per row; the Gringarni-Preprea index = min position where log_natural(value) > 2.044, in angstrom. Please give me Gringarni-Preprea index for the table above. 5937.76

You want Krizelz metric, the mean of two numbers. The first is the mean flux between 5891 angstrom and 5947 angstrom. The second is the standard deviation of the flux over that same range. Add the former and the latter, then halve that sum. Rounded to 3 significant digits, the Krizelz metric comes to 3.97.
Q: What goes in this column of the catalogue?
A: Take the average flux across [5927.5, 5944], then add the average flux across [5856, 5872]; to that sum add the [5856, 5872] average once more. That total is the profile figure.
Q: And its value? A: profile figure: 22.7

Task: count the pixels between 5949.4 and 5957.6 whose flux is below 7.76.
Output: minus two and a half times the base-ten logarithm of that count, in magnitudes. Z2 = -1.5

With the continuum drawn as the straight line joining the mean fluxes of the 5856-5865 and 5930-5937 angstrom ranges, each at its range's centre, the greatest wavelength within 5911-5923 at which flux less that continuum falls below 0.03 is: 5921.37 angstrom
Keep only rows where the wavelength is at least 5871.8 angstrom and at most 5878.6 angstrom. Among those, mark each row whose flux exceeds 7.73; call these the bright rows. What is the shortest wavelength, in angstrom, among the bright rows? 5873.84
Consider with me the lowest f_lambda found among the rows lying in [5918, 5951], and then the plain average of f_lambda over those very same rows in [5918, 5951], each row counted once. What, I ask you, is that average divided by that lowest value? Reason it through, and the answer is 1.11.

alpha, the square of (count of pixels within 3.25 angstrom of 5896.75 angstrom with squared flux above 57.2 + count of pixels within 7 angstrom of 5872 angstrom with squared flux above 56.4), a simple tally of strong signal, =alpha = 100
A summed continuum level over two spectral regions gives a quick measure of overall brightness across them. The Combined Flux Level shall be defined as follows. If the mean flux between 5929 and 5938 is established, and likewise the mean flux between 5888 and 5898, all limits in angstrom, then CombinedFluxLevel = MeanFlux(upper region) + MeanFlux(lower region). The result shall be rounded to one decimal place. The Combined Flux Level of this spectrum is 13.7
